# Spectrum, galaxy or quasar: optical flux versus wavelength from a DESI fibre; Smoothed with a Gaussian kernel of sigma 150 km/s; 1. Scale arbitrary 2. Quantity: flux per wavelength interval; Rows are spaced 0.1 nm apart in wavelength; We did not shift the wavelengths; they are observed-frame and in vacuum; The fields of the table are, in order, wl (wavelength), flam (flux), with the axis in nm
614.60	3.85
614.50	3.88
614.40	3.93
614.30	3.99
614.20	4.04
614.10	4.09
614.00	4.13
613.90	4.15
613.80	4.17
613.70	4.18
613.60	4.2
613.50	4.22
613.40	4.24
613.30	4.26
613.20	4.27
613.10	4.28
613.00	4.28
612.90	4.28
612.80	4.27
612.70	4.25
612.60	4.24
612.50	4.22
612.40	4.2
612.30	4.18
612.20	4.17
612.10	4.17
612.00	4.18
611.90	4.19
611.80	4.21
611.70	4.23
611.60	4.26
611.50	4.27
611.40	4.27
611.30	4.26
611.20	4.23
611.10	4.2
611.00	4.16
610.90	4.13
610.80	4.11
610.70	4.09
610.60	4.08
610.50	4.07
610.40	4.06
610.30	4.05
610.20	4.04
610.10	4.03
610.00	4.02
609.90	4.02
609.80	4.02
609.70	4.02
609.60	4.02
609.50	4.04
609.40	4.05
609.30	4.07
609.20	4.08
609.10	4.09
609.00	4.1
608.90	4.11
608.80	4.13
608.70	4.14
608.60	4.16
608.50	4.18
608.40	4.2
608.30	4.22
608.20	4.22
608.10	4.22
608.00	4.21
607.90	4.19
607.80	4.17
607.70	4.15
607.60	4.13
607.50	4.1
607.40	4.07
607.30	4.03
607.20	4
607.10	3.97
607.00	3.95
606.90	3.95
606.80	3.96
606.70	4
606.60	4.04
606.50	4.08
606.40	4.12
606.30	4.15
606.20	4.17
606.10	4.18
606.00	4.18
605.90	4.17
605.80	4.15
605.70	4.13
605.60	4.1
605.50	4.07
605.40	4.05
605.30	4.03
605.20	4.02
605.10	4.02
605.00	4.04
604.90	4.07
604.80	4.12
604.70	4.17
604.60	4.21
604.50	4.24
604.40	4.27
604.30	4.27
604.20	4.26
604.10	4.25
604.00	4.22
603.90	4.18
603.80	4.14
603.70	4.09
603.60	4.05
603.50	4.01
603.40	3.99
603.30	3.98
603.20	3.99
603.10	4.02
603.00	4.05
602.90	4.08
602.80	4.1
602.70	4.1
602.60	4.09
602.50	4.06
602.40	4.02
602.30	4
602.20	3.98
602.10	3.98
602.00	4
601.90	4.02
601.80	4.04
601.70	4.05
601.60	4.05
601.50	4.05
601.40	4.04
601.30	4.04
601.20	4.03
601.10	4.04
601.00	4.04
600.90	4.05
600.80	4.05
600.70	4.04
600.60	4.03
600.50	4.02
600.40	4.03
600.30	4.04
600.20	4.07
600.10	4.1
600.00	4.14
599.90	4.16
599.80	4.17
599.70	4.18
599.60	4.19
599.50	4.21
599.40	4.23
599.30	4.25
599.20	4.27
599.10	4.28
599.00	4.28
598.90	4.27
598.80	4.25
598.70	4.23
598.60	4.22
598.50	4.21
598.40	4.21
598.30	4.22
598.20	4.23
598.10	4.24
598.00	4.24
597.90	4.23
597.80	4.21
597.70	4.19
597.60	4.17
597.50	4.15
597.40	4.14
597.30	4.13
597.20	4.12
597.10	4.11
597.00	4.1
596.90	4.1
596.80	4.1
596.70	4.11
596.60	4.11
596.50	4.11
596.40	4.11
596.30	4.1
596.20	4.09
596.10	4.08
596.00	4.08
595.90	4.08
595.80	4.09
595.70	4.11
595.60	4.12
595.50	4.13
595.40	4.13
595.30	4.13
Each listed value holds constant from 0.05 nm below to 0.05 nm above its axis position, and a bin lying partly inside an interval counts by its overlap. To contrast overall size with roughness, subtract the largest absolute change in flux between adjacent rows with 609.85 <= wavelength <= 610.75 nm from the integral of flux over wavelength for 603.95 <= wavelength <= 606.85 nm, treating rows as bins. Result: 12.0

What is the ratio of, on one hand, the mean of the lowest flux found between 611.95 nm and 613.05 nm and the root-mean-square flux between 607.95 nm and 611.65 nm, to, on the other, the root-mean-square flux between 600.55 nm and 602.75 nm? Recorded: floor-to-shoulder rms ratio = 1.03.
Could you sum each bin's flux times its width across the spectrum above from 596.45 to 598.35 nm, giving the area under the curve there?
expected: 7.90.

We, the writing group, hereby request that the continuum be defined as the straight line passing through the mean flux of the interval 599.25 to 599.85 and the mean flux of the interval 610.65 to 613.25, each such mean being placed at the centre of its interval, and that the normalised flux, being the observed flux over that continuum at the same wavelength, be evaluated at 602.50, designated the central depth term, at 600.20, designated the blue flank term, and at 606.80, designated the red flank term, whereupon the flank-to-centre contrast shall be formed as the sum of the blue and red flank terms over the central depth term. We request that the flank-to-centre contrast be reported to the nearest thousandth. 1.977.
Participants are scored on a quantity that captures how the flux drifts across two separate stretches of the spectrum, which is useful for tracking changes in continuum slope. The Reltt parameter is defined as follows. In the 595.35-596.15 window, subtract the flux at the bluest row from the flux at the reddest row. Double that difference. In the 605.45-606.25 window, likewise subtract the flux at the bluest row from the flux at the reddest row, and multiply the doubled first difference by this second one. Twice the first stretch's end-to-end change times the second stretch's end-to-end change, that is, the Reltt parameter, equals -0.010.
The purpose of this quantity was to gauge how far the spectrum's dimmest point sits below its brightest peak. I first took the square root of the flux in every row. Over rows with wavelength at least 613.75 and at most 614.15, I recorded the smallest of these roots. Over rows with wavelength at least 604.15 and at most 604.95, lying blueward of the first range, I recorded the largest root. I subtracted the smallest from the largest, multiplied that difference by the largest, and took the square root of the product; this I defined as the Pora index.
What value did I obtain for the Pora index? 0.30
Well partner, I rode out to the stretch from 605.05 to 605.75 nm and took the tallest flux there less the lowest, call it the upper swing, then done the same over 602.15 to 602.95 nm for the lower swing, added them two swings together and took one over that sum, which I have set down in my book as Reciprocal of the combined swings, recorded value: 4.3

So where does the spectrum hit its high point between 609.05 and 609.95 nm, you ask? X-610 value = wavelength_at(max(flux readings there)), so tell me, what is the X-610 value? 609.10 nm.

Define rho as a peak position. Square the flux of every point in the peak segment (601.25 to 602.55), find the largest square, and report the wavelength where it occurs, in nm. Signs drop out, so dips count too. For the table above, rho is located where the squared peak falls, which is 602.50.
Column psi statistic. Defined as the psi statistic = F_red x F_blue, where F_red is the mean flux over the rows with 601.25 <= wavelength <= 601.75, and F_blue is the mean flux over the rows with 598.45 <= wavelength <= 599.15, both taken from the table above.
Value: 17.2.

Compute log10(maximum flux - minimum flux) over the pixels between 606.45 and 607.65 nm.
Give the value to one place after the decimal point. -0.7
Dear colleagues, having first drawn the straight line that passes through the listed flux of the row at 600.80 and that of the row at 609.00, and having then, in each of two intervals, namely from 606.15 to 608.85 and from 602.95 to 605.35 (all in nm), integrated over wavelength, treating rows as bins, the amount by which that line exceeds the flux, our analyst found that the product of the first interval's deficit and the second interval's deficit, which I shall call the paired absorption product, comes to 0.005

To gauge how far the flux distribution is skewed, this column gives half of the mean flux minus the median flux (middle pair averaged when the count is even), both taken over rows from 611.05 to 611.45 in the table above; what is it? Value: -0.0025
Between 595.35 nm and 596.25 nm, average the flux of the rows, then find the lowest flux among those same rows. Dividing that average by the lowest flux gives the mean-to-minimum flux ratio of 1.01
